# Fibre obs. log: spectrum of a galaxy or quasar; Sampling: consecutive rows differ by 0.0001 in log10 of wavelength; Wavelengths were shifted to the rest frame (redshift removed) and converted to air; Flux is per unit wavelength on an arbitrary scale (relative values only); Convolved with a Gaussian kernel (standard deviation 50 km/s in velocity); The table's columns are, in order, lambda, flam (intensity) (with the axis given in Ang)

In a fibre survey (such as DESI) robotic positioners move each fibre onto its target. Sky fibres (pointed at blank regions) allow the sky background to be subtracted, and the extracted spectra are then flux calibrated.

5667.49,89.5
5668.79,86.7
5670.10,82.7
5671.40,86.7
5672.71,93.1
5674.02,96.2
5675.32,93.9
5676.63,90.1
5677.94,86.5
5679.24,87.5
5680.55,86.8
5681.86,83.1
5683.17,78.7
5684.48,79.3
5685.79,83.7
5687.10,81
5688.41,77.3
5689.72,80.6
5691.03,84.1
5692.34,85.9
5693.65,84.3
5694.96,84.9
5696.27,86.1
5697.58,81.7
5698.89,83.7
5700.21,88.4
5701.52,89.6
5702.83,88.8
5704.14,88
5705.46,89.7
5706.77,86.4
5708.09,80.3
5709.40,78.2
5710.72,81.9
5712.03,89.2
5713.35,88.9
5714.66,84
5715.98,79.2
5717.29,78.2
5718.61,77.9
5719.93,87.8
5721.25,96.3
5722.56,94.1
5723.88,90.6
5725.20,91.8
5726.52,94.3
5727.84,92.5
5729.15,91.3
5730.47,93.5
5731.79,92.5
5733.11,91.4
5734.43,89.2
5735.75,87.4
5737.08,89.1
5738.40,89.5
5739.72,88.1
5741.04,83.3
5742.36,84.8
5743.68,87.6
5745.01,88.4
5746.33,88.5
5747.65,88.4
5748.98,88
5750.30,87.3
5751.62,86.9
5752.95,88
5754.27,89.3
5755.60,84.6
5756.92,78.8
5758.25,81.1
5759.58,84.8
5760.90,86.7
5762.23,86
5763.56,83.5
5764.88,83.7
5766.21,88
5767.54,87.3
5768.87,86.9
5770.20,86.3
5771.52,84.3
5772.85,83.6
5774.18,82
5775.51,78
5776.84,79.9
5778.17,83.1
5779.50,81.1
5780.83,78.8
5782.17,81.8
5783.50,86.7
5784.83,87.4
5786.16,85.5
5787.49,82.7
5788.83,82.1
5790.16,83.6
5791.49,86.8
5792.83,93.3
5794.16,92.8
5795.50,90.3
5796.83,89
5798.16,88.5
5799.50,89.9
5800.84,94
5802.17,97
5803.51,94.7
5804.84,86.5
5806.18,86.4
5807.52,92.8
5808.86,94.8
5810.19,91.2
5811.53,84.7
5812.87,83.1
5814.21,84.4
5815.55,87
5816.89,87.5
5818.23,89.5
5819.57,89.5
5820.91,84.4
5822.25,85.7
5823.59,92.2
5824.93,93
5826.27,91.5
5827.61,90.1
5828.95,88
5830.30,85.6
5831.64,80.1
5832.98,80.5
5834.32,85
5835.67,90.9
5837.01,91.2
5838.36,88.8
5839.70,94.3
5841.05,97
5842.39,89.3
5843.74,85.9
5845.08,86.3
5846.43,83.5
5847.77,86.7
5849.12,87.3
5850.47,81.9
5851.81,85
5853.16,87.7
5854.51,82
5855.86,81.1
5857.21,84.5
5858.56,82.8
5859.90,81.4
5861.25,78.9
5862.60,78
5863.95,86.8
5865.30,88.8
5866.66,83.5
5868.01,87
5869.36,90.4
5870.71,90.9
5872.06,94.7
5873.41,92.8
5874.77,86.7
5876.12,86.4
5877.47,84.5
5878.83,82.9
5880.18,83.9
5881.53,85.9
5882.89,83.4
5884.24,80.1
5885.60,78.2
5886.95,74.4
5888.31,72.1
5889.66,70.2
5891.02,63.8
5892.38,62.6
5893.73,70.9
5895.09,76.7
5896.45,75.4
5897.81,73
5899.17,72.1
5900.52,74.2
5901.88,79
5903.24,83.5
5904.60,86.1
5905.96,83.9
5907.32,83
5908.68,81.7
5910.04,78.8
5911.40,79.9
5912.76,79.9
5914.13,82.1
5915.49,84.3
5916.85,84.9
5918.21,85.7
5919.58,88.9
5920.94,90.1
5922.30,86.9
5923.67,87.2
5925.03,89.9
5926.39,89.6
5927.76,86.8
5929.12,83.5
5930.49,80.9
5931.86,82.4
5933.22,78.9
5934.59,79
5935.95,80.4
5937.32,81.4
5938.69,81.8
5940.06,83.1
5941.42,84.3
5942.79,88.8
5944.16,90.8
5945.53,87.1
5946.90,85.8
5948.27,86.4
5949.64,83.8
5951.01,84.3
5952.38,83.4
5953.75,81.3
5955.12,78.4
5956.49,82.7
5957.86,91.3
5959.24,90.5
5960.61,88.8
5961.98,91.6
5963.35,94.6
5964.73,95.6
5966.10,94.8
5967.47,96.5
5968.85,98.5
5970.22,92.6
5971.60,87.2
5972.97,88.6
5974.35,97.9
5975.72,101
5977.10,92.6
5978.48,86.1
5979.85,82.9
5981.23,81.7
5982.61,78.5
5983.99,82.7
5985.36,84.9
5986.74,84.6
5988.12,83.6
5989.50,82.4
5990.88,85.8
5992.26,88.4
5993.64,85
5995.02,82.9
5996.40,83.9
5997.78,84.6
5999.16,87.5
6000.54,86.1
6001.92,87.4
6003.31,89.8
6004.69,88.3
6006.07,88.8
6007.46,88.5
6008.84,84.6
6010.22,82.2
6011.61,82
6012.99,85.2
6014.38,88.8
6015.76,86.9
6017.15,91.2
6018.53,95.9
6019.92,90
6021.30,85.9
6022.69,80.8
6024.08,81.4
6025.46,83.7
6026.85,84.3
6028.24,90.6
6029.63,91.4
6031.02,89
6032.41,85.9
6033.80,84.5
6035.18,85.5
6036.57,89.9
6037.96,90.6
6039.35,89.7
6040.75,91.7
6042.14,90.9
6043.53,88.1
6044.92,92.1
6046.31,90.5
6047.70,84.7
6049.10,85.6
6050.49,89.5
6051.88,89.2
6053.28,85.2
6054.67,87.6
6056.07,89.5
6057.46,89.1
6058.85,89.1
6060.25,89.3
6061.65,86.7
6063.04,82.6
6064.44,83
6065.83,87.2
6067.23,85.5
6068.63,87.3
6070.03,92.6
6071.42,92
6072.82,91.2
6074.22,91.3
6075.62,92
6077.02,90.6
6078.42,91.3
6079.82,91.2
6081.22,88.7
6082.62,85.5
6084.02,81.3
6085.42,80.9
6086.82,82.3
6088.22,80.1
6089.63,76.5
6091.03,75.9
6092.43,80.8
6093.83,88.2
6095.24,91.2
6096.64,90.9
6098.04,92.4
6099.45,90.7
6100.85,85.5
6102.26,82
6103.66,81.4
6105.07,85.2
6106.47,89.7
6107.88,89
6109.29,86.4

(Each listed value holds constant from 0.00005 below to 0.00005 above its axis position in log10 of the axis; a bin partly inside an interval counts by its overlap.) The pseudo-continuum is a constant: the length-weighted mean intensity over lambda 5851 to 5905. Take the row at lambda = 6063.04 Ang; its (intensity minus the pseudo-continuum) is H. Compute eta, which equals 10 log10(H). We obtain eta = 2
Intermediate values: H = 2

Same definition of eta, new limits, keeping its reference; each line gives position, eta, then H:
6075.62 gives 10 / 11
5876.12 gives 7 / 5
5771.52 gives 5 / 3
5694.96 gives 6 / 4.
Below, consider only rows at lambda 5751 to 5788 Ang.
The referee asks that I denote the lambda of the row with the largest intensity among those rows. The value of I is 5754.27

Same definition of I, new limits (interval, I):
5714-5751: 5721.25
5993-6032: 6018.53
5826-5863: 5841.05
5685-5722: 5721.25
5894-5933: 5920.94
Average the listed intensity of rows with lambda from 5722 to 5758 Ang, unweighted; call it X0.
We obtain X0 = 88.9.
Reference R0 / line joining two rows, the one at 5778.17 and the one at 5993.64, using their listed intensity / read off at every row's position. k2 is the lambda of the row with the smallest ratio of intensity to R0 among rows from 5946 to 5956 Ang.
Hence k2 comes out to 5955.12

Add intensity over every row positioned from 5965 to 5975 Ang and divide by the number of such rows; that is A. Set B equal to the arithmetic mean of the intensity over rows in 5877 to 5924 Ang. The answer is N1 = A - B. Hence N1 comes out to 14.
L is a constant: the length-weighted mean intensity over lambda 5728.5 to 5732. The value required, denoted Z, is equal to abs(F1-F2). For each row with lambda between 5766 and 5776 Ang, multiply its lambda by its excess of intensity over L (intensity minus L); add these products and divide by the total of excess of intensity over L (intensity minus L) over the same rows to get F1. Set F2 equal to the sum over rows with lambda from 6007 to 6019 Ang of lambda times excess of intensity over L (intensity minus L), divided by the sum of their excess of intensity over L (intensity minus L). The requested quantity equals 239.0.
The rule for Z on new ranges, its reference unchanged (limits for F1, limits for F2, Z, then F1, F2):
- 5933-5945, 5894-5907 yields 37.7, 5937.3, 5899.6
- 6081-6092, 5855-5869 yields 226.0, 6087.2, 5861.3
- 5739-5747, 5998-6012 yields 263.9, 5742.6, 6006.5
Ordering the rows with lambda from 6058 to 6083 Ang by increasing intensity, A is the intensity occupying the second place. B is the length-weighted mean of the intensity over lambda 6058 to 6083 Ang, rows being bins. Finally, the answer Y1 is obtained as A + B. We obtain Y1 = 172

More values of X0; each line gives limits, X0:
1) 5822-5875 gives 86.9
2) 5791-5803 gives 91.3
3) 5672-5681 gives 90.6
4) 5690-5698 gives 84.5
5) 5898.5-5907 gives 79.8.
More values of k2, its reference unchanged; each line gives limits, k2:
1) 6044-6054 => 6047.70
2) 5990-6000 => 5995.02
